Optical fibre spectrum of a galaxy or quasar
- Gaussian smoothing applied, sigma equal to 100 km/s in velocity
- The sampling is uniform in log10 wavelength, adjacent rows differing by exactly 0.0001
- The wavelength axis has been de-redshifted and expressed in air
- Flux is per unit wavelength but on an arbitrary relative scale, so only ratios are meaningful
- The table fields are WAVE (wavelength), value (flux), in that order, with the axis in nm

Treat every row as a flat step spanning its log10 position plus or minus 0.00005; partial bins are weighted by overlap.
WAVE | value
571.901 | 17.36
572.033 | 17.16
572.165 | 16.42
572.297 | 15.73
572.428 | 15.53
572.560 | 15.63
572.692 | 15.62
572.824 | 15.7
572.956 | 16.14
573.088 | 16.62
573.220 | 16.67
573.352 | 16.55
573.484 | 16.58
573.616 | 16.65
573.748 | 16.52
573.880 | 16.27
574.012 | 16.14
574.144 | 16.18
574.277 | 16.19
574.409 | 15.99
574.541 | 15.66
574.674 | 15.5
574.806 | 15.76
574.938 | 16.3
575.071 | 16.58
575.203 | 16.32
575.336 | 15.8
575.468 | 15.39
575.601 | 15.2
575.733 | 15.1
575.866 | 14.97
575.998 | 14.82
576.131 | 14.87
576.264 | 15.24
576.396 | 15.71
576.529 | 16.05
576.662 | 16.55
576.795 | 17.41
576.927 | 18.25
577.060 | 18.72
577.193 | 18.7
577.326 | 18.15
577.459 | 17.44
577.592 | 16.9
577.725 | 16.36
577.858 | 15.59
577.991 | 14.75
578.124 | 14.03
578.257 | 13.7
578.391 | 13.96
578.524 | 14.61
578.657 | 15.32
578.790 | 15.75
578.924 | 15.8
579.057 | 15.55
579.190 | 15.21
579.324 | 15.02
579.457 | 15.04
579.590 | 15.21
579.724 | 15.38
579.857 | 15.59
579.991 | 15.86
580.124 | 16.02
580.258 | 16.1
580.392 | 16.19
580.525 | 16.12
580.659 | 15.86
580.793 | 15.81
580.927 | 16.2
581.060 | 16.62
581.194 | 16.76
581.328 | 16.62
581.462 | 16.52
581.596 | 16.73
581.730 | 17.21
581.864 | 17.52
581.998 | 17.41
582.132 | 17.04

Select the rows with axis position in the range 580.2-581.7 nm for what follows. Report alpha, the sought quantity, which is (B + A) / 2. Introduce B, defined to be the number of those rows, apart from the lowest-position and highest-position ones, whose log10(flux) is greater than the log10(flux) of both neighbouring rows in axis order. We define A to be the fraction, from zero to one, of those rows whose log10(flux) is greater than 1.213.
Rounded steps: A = 0.5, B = 2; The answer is 1.2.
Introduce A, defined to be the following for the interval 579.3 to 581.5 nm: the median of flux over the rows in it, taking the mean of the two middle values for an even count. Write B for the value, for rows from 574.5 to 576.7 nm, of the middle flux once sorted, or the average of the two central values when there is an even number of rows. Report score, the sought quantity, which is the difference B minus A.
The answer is -0.36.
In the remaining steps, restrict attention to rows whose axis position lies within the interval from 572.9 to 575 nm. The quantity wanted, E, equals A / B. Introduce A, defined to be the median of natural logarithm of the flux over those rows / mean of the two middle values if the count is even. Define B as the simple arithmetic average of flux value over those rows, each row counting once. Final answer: 0.172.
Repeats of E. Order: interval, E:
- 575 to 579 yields 0.173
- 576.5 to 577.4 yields 0.164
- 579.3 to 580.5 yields 0.176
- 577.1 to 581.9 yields 0.173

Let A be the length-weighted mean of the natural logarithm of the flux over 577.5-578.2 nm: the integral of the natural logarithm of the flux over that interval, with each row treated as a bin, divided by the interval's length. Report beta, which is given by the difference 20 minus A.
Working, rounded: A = 2.74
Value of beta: 17.3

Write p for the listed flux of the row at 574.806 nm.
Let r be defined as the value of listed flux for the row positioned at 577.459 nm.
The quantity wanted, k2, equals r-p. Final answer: 1.7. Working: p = 15.76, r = 17.44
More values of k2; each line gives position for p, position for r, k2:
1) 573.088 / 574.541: -1.0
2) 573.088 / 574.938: -0.3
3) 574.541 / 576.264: -0.4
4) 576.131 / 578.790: 0.9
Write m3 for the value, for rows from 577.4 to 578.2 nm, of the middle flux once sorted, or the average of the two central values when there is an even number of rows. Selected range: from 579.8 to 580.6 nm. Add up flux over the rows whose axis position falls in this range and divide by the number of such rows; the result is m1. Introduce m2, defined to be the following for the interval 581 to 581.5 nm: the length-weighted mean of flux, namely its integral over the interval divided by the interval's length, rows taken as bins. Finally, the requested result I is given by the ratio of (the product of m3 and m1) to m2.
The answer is 15.4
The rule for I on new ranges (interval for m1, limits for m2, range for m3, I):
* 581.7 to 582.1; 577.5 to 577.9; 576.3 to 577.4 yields 18.8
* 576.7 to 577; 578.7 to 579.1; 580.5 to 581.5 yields 18.6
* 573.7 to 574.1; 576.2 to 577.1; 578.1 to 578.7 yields 13.6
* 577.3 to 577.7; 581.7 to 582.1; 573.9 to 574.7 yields 16.2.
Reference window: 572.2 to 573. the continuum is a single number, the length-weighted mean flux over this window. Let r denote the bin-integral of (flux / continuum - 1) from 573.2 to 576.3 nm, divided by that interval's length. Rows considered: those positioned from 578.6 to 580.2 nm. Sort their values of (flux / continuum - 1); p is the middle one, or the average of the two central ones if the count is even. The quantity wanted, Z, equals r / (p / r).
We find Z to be 0.00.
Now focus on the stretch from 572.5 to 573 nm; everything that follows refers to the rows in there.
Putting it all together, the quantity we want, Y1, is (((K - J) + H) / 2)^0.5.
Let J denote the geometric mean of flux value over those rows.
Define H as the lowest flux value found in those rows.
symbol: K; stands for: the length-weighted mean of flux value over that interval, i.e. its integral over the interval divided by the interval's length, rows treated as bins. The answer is 2.79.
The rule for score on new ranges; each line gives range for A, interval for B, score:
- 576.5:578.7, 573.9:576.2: -0.60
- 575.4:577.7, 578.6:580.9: -0.30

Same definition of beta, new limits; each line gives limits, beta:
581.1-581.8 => 17.2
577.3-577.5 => 17.1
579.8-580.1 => 17.2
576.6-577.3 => 17.1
